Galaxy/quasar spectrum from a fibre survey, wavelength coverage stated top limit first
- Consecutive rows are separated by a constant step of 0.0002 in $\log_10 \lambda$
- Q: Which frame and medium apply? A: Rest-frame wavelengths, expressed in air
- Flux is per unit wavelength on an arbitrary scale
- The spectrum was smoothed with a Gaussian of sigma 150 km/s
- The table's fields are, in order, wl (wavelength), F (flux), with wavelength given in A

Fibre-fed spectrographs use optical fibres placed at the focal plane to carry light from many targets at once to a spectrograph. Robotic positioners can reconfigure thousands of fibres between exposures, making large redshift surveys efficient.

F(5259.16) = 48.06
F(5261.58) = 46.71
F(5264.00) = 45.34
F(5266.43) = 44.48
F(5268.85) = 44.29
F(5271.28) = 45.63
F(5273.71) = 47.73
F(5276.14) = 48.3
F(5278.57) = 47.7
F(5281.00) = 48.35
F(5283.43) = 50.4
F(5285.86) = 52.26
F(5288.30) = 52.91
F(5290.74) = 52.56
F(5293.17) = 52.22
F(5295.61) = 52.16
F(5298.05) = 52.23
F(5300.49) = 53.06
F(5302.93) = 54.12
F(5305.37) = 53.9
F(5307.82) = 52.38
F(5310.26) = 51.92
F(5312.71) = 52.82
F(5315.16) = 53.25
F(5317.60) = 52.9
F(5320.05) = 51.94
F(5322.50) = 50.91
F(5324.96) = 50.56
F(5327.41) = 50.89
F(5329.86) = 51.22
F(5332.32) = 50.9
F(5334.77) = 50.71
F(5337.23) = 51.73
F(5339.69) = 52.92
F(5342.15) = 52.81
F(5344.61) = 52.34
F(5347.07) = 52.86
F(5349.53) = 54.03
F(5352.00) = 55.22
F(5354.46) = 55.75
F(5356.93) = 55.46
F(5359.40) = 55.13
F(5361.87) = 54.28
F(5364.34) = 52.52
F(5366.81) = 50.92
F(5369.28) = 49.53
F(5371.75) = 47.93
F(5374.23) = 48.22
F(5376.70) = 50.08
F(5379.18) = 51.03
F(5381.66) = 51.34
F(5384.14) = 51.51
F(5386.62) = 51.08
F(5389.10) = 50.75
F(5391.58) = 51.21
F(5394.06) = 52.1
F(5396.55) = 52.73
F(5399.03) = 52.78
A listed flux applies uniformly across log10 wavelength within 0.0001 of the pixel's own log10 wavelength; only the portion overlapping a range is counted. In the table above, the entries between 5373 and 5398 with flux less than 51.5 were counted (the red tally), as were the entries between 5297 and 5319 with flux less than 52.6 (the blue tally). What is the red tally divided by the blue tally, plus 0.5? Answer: 2.83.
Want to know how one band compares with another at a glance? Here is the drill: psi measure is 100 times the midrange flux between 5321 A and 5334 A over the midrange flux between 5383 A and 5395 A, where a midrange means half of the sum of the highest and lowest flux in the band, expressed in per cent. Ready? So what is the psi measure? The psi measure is 99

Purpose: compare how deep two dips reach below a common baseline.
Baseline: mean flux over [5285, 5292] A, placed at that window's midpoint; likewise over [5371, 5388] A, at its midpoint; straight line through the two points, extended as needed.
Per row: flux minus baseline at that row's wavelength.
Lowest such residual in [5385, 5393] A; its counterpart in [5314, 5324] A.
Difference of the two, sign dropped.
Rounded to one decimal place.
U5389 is 1.6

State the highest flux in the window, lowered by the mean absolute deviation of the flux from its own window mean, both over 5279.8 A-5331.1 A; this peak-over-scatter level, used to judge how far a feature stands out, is 53.2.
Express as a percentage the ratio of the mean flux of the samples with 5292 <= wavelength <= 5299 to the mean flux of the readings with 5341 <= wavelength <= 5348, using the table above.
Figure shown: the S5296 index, 99.1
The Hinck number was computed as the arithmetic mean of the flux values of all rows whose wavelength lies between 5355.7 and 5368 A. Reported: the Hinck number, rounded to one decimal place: 53.7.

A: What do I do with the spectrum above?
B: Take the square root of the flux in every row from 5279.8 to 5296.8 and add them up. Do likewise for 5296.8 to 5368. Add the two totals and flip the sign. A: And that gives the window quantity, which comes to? -261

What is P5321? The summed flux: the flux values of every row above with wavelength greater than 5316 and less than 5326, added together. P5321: 206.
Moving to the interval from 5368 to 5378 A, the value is 196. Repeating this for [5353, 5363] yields 221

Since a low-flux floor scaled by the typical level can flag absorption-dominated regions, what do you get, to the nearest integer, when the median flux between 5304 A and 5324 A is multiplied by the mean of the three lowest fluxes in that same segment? 2714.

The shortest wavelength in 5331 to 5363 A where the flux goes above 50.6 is 5332.32 A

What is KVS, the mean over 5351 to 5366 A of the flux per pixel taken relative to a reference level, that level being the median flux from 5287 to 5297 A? 1.04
